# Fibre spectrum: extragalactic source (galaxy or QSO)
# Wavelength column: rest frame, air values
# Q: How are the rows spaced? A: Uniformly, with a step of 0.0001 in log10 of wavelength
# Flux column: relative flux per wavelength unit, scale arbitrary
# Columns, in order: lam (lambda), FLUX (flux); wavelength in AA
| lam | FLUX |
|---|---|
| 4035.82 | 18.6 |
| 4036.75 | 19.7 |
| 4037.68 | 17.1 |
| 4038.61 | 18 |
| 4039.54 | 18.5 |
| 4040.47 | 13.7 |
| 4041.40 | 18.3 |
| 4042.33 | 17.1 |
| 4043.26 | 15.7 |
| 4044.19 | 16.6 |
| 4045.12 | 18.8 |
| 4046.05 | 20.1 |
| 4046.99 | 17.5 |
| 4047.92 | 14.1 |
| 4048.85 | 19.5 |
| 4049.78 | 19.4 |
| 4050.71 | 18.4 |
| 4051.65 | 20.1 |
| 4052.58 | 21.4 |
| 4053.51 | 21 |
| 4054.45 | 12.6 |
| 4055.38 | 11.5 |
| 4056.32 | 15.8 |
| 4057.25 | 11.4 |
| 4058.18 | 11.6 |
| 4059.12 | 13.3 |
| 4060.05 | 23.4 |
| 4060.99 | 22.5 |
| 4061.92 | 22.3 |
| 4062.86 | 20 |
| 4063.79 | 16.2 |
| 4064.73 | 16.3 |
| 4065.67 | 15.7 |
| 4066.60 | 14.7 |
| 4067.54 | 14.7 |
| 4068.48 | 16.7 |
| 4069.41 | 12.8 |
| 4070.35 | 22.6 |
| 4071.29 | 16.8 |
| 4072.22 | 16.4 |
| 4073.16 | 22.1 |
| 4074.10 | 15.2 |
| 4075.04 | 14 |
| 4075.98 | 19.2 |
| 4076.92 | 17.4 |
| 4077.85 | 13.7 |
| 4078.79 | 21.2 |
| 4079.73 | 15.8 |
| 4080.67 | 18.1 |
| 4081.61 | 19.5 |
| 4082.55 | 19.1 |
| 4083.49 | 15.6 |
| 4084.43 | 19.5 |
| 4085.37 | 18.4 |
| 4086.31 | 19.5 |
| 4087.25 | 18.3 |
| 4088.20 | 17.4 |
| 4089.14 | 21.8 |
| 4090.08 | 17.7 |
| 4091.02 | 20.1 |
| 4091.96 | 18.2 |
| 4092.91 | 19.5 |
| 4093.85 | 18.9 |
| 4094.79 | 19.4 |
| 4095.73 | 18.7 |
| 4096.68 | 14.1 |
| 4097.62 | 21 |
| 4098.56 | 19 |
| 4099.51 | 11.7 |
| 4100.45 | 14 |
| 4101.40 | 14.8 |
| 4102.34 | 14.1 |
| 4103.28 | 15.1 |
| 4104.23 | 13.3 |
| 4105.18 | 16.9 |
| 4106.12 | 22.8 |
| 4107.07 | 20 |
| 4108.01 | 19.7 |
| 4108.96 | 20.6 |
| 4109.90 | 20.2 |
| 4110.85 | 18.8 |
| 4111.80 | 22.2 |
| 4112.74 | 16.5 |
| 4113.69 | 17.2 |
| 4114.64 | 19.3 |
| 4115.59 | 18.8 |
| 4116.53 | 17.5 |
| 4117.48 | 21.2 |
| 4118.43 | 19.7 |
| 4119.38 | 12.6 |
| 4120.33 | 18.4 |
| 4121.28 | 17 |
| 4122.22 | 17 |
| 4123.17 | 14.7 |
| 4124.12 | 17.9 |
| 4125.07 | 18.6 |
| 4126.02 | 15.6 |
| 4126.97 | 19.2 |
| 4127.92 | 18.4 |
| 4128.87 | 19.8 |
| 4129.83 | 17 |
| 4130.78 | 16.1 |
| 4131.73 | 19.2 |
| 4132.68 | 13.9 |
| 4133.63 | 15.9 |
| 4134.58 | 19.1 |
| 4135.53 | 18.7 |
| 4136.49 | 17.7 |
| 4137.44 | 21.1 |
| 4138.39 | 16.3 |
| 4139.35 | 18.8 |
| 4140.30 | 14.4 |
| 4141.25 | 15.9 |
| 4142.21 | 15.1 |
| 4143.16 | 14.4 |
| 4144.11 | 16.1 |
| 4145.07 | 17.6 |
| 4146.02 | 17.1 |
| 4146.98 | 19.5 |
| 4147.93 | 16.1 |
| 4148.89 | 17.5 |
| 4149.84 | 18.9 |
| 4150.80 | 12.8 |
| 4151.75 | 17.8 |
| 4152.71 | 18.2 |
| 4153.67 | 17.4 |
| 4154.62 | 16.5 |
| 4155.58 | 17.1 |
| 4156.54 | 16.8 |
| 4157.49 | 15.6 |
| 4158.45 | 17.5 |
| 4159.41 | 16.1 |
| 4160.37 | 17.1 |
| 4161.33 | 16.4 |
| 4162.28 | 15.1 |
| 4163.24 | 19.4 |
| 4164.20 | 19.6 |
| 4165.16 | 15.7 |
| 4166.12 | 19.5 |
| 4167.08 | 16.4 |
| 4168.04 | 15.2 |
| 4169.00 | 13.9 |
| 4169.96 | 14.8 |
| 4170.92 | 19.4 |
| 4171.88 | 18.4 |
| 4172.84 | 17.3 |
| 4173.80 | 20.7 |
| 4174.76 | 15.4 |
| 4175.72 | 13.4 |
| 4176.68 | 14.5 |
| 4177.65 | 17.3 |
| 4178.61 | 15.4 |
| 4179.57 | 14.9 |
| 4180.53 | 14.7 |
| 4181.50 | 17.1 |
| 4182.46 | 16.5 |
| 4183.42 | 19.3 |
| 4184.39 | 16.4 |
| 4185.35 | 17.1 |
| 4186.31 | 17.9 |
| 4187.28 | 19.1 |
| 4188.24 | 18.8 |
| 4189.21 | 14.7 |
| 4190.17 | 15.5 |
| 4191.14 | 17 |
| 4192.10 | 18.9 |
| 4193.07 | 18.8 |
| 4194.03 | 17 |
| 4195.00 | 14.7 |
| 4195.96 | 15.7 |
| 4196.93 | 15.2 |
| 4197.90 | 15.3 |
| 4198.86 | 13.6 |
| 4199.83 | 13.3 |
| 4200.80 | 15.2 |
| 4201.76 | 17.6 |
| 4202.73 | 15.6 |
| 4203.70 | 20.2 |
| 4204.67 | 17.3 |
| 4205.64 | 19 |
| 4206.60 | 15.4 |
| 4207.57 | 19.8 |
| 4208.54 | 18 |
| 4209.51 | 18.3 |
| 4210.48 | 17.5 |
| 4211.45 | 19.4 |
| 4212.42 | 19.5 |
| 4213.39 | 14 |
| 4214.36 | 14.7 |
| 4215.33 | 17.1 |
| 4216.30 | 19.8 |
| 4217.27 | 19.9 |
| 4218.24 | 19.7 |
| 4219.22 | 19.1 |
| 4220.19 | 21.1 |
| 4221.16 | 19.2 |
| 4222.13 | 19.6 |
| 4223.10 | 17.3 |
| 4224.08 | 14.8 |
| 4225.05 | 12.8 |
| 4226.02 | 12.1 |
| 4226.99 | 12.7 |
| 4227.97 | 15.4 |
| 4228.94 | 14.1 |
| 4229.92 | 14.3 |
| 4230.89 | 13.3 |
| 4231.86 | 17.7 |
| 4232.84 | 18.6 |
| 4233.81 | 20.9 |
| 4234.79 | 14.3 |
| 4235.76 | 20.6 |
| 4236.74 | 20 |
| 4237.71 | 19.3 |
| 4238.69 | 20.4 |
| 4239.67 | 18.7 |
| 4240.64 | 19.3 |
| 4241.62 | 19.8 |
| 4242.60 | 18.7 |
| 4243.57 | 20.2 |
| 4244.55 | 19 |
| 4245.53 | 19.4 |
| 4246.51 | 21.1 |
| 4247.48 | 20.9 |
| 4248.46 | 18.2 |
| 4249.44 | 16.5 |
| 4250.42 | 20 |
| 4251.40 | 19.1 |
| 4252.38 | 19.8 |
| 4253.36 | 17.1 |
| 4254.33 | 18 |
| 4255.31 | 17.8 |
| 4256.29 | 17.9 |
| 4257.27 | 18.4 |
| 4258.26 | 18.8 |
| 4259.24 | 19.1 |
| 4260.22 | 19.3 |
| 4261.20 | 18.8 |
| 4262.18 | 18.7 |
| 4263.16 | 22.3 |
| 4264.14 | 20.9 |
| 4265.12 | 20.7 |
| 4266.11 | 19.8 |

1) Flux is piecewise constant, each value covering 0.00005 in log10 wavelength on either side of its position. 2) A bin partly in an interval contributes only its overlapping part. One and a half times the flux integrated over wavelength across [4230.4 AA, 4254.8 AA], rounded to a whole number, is 690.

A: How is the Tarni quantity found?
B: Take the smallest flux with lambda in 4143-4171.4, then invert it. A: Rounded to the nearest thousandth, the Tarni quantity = 0.078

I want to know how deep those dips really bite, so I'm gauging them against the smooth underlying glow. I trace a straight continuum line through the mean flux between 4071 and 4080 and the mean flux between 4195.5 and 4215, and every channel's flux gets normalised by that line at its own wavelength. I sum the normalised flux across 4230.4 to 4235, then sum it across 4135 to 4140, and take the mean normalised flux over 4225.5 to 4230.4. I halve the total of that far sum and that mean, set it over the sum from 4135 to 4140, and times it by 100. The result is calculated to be 54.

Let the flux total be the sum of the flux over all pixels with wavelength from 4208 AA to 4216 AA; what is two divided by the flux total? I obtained 0.0144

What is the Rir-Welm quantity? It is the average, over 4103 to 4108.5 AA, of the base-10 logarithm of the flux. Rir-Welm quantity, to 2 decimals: 1.25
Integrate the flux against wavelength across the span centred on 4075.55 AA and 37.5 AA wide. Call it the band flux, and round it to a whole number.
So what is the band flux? 664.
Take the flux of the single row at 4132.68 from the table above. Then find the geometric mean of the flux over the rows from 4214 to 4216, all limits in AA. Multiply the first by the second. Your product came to 220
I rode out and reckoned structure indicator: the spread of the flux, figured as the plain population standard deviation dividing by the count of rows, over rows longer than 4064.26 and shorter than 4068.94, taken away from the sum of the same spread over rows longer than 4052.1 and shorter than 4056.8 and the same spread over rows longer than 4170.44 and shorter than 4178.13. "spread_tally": 5.6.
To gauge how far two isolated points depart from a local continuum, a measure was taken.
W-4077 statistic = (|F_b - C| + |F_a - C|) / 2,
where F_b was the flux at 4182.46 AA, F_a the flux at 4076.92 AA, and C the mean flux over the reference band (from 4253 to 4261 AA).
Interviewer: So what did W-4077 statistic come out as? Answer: 1.4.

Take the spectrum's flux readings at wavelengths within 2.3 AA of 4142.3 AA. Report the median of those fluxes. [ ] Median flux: 15.1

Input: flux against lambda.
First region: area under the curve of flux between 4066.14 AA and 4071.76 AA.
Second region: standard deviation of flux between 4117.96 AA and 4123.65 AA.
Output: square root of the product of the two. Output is 15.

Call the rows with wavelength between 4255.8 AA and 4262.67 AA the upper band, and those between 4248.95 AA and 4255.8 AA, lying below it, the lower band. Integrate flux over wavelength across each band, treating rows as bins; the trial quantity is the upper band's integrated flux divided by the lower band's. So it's 1.02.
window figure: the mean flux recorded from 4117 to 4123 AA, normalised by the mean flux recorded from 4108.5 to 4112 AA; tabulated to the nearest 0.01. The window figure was 0.86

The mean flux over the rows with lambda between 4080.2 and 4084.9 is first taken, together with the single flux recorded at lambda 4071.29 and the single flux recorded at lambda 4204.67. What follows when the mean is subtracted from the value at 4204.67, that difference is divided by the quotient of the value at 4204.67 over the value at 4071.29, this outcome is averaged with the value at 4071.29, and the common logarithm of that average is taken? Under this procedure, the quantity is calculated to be 0.90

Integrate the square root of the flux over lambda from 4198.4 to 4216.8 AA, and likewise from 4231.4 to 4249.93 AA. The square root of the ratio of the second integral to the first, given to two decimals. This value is 1.03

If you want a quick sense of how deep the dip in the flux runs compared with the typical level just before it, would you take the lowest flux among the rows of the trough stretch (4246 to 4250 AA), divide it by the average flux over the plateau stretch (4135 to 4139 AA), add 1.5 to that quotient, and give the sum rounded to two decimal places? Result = 2.39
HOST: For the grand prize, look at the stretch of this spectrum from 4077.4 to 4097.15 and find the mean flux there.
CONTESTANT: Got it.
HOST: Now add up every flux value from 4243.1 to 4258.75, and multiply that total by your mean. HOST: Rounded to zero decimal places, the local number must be 5533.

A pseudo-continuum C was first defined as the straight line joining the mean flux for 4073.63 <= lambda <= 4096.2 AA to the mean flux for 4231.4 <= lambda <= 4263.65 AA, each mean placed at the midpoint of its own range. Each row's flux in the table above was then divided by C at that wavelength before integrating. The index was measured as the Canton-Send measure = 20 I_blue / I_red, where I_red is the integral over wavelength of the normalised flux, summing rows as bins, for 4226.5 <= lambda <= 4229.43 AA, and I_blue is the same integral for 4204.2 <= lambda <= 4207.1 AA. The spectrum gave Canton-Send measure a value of 24.5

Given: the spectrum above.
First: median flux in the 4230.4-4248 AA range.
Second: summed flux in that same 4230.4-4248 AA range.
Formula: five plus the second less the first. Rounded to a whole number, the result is 328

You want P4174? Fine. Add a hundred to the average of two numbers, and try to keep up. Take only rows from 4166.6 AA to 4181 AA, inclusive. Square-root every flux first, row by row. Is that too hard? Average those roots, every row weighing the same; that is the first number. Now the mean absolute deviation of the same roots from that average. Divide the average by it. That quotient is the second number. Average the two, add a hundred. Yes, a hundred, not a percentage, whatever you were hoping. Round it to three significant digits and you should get 112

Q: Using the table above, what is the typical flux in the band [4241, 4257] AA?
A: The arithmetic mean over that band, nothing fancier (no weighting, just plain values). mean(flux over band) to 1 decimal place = 19.0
